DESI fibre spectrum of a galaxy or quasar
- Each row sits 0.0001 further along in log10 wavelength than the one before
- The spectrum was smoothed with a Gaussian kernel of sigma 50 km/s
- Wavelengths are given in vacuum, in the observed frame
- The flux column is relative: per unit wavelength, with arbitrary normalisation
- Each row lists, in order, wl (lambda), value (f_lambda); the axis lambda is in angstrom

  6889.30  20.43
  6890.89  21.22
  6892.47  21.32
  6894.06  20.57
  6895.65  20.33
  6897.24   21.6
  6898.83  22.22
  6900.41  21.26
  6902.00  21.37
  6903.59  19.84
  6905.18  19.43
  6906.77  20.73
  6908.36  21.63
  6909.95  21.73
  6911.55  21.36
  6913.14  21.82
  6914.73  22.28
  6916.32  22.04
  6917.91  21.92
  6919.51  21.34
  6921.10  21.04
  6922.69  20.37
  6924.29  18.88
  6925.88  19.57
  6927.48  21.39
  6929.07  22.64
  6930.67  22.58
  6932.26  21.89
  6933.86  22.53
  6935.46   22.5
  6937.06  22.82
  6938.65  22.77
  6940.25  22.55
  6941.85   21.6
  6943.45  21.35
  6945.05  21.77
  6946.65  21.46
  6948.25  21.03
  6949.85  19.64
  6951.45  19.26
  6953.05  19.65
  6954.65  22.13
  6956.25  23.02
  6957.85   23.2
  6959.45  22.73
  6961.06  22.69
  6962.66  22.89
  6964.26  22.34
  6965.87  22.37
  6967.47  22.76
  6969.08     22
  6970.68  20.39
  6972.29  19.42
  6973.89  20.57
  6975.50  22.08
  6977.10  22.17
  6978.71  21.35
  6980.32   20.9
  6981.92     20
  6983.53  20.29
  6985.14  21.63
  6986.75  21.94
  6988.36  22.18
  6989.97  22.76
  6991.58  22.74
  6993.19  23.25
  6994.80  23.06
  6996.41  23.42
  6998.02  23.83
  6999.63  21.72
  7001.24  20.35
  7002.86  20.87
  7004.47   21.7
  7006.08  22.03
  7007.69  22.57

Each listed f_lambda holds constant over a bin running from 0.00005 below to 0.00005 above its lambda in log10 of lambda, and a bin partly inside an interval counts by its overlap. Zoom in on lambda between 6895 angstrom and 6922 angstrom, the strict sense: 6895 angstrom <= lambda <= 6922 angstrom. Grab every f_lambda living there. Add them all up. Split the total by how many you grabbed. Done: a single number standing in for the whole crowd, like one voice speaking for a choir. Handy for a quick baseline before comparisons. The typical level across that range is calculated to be 21.3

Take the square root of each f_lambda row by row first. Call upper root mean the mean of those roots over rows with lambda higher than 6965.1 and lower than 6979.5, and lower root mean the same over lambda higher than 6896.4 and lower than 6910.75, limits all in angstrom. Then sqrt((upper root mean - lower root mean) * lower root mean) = 0.43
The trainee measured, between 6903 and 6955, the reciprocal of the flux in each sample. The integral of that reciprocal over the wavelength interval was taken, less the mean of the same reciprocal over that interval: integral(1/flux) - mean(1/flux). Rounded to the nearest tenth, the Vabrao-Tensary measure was 2.4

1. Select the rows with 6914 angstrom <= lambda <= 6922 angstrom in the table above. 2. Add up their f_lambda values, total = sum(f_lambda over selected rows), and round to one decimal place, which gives 108.6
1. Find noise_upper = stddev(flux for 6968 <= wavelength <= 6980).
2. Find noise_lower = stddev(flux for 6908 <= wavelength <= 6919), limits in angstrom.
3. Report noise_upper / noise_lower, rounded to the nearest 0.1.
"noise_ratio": 3.5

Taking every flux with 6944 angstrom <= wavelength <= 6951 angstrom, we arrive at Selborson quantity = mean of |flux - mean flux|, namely 0.67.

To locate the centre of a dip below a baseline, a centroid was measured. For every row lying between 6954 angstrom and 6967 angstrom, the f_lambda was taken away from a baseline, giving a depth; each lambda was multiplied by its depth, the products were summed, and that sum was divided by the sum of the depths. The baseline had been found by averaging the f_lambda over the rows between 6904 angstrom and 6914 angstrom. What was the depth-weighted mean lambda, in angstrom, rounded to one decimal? 6960.1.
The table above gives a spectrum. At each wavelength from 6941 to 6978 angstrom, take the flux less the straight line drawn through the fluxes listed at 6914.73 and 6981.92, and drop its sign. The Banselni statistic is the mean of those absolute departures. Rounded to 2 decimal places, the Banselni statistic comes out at 1.31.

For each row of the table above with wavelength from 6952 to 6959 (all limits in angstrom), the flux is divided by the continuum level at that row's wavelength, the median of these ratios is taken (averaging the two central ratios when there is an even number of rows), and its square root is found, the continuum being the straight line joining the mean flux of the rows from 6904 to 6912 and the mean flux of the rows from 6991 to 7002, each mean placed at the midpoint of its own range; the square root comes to 1.02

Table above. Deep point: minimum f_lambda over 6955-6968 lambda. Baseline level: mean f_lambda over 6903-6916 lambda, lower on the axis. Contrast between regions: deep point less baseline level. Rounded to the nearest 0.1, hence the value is 1.2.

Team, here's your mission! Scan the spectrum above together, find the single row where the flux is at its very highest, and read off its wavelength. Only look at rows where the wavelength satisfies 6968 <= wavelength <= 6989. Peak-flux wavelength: 6988.36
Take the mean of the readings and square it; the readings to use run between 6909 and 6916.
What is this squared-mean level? 475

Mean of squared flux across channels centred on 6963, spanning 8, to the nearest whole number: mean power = 511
